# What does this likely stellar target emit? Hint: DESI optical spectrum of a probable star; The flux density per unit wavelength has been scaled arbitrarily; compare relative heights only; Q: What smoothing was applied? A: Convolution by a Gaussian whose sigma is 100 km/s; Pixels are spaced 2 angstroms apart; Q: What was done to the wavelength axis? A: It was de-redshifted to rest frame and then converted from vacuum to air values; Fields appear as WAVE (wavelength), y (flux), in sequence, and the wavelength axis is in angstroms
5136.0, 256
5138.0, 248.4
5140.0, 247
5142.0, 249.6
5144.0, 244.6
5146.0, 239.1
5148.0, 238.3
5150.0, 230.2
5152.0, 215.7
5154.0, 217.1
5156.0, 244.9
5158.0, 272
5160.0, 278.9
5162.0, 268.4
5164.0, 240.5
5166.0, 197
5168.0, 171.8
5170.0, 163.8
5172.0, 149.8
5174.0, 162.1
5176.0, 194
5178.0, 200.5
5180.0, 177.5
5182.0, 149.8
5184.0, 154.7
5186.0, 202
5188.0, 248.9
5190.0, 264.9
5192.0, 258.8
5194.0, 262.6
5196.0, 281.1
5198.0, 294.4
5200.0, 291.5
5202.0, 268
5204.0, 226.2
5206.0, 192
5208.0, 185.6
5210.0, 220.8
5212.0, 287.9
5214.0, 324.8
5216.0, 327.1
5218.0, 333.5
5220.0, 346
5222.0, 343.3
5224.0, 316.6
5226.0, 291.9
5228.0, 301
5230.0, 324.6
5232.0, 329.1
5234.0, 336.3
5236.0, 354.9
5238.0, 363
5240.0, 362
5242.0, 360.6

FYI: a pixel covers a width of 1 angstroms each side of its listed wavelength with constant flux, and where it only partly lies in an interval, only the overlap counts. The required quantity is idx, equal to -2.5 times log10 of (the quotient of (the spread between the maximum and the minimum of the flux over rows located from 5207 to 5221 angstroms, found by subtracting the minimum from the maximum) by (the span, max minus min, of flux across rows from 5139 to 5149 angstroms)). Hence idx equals -3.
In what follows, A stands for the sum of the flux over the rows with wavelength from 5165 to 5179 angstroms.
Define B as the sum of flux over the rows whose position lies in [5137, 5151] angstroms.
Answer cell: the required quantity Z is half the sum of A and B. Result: 1468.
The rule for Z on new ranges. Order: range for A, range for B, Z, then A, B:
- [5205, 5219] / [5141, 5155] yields 1753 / 1872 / 1635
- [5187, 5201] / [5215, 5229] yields 2081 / 1902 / 2259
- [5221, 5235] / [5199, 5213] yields 1957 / 2243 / 1672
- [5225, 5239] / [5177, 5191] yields 1850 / 2301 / 1398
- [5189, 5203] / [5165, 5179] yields 1580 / 1921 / 1239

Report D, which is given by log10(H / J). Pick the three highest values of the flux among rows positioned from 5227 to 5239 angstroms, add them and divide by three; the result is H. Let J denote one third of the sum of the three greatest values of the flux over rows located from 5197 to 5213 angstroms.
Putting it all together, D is 0.08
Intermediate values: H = 351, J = 291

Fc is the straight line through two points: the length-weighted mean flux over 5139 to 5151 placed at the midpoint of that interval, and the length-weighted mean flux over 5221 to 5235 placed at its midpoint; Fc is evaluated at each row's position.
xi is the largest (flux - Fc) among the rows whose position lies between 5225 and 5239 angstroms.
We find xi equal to 33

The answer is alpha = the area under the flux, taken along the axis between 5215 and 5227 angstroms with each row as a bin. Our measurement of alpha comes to 3917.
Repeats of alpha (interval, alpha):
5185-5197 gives 3037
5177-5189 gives 2267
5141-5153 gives 2835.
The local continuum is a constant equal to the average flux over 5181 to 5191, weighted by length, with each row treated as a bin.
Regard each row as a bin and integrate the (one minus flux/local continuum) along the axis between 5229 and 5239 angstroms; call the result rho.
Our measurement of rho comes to -6.7 angstroms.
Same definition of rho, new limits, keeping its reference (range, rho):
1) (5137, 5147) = -2.0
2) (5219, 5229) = -5.7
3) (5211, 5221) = -5.9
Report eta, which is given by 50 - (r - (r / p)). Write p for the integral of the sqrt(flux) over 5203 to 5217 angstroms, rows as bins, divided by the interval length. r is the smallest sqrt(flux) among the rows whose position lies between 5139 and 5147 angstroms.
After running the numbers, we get 35.5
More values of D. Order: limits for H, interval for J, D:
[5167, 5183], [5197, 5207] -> -0.17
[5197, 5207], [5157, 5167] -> 0.02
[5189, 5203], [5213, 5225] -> -0.07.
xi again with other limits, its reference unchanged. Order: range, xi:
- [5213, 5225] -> 33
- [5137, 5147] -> 14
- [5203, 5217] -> 18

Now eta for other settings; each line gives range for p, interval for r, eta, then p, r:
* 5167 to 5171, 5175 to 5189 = 38.7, 13.0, 12.2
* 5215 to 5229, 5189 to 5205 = 35.8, 18.0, 15.0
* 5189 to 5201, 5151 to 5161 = 36.2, 16.6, 14.7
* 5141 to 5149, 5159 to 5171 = 38.0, 15.6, 12.8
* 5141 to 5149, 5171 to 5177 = 38.5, 15.6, 12.2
